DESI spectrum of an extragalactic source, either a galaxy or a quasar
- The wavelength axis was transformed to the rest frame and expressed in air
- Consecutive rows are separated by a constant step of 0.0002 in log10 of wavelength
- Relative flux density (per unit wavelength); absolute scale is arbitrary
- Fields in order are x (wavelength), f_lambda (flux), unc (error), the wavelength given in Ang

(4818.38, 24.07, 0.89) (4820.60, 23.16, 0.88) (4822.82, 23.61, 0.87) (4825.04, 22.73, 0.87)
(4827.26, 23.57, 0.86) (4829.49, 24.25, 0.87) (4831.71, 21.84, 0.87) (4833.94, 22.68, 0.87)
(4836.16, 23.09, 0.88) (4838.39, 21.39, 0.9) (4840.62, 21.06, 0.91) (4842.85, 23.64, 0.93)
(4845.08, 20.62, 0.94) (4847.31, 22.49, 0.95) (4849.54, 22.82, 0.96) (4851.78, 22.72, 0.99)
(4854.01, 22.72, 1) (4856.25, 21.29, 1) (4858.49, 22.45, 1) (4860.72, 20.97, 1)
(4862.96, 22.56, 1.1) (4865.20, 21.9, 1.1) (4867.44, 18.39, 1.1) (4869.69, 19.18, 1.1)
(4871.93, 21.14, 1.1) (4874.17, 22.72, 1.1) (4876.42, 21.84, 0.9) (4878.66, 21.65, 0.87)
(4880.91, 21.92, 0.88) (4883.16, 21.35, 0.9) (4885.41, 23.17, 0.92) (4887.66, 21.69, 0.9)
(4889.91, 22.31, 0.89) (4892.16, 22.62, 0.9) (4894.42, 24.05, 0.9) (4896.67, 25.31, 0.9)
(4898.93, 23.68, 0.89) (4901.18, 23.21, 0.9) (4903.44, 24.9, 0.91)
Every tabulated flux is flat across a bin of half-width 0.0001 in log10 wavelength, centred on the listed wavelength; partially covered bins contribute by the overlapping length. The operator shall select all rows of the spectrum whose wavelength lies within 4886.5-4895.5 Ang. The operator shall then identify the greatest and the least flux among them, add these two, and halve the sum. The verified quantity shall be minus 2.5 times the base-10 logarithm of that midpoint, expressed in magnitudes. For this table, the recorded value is -3.40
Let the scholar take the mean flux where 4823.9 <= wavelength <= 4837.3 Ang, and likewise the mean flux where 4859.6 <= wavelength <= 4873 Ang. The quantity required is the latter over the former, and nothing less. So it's 0.90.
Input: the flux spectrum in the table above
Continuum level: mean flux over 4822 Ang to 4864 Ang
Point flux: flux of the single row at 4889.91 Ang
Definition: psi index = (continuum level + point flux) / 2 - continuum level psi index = -0.1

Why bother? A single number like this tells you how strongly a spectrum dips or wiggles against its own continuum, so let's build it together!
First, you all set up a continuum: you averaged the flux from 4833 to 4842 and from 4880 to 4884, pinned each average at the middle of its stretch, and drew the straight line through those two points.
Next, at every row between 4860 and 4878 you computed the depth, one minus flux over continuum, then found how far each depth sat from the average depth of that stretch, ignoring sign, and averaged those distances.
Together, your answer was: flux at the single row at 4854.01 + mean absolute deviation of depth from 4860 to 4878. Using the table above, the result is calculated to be 22.8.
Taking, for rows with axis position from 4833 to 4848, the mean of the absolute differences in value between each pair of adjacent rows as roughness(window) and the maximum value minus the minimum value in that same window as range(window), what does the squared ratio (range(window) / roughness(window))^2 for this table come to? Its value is 3.34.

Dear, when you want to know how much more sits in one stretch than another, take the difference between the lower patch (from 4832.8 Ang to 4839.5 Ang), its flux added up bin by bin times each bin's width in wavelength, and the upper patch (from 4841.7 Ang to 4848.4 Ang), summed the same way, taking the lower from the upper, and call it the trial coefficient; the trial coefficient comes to -1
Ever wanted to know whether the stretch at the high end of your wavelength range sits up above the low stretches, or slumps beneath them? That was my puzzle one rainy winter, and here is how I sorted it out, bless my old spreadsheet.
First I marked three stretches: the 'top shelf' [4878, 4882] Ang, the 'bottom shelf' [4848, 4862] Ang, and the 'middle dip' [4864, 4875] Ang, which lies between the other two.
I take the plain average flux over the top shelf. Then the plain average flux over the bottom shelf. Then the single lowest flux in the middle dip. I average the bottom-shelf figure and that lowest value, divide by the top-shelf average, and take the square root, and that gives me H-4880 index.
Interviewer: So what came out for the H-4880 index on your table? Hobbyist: 0.965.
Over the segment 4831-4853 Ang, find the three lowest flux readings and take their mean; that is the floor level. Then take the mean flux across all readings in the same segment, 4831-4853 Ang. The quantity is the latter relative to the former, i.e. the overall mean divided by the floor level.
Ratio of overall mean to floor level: 1.06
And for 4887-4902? 1.05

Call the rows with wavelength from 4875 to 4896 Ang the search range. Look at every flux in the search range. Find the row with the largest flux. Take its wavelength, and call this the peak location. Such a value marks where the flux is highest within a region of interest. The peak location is 4894.42 Ang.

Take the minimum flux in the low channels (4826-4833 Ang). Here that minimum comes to 21.84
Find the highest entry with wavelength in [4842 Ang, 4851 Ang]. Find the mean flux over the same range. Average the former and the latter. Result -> 23.0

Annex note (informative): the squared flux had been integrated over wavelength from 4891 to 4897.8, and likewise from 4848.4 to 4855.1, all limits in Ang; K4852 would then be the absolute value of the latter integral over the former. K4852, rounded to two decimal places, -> 0.89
